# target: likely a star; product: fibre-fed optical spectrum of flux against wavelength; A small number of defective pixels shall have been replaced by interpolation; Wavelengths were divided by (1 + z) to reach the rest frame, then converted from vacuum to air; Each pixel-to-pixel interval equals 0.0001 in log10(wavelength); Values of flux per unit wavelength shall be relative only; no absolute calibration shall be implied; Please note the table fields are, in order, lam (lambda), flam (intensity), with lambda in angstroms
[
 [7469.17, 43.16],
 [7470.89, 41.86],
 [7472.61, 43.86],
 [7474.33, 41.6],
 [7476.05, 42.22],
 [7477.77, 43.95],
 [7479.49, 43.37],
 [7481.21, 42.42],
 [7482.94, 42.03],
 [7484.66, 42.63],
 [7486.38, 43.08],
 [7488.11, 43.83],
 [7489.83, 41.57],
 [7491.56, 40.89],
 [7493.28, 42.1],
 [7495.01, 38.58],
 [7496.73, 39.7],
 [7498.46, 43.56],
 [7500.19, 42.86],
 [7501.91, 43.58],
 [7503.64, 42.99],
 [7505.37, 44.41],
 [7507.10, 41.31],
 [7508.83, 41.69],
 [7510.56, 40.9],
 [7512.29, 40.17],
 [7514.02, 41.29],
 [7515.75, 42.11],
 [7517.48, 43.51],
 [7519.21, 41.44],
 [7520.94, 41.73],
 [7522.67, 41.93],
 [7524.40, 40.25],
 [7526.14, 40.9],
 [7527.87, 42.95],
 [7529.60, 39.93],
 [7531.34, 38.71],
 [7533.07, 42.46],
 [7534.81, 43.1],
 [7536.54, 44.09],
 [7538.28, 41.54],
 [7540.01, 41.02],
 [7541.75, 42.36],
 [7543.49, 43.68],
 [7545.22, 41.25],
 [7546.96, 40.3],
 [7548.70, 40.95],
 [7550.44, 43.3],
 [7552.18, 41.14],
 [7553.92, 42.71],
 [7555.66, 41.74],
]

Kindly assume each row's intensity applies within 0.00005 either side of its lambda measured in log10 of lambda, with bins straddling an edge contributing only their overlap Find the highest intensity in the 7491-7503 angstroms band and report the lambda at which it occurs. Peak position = 7501.91 angstroms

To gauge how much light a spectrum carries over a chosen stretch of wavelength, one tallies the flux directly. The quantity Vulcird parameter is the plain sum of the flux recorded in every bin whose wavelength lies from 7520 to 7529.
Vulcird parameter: 208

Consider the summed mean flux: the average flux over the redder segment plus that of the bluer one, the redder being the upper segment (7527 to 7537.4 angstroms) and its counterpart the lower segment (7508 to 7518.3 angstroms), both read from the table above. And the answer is 83.5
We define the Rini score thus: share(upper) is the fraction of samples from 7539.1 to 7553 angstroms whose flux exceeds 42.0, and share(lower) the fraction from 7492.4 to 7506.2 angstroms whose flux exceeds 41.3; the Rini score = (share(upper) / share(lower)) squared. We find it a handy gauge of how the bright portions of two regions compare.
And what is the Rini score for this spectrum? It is 0.25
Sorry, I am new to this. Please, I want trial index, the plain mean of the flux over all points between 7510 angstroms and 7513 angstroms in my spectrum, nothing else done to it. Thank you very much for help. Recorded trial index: 40.5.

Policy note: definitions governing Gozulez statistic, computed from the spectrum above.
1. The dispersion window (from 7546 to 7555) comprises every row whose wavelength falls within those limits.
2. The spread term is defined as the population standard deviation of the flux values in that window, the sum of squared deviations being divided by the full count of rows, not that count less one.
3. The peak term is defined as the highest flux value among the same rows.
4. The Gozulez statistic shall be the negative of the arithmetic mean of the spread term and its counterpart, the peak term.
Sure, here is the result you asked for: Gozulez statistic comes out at -22.2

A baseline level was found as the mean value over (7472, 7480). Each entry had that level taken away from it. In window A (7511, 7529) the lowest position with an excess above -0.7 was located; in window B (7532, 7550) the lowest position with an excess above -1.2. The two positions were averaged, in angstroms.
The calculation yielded 7525.3 angstroms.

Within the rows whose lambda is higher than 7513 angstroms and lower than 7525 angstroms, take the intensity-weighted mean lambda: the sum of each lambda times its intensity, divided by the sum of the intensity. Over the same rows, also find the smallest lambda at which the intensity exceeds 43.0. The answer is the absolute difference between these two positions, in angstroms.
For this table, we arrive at 1.7 angstroms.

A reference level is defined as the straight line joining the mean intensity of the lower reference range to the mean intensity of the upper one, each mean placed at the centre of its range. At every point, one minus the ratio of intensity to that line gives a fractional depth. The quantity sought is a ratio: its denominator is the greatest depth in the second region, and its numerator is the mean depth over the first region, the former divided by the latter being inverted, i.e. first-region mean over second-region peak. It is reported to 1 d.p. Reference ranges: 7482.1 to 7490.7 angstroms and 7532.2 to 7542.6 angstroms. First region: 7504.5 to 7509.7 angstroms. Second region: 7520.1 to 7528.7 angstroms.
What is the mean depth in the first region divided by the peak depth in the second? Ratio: 0.0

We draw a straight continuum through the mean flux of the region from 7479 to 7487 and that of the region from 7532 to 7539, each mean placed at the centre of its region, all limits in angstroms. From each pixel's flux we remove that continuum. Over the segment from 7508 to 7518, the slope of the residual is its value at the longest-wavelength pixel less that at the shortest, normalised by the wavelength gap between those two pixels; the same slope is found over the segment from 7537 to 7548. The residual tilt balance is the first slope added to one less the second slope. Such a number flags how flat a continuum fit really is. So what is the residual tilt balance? 1.4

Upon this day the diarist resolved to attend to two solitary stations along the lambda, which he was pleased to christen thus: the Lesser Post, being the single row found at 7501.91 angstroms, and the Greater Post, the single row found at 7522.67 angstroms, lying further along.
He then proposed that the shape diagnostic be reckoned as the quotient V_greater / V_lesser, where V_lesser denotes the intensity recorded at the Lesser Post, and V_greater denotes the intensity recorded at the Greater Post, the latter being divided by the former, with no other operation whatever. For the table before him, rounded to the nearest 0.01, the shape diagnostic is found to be 0.96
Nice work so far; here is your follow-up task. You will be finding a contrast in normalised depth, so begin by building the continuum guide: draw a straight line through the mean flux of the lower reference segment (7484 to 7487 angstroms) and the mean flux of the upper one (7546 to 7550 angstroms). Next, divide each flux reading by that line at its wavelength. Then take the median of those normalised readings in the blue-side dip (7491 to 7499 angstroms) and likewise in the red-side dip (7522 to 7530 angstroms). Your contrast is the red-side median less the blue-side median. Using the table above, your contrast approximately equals 0.03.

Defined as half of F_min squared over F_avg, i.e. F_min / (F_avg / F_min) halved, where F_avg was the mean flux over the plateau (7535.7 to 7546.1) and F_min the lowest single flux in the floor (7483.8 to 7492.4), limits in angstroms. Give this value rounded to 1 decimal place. 19.8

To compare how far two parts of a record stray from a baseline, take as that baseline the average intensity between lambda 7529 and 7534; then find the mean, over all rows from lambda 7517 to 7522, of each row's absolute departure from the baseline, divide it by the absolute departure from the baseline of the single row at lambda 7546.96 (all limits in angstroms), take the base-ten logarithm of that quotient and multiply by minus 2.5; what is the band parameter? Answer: -3.6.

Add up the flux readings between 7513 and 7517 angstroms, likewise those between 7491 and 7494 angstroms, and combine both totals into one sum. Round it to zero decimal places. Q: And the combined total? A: 166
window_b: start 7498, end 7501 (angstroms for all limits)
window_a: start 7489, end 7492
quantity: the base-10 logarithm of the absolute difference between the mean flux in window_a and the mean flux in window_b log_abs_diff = 0.3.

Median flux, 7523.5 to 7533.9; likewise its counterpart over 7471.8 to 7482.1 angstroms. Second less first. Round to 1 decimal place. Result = 2.3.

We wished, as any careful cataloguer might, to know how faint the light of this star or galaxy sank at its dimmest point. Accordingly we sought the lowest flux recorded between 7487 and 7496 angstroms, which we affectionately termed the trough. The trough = 38.58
